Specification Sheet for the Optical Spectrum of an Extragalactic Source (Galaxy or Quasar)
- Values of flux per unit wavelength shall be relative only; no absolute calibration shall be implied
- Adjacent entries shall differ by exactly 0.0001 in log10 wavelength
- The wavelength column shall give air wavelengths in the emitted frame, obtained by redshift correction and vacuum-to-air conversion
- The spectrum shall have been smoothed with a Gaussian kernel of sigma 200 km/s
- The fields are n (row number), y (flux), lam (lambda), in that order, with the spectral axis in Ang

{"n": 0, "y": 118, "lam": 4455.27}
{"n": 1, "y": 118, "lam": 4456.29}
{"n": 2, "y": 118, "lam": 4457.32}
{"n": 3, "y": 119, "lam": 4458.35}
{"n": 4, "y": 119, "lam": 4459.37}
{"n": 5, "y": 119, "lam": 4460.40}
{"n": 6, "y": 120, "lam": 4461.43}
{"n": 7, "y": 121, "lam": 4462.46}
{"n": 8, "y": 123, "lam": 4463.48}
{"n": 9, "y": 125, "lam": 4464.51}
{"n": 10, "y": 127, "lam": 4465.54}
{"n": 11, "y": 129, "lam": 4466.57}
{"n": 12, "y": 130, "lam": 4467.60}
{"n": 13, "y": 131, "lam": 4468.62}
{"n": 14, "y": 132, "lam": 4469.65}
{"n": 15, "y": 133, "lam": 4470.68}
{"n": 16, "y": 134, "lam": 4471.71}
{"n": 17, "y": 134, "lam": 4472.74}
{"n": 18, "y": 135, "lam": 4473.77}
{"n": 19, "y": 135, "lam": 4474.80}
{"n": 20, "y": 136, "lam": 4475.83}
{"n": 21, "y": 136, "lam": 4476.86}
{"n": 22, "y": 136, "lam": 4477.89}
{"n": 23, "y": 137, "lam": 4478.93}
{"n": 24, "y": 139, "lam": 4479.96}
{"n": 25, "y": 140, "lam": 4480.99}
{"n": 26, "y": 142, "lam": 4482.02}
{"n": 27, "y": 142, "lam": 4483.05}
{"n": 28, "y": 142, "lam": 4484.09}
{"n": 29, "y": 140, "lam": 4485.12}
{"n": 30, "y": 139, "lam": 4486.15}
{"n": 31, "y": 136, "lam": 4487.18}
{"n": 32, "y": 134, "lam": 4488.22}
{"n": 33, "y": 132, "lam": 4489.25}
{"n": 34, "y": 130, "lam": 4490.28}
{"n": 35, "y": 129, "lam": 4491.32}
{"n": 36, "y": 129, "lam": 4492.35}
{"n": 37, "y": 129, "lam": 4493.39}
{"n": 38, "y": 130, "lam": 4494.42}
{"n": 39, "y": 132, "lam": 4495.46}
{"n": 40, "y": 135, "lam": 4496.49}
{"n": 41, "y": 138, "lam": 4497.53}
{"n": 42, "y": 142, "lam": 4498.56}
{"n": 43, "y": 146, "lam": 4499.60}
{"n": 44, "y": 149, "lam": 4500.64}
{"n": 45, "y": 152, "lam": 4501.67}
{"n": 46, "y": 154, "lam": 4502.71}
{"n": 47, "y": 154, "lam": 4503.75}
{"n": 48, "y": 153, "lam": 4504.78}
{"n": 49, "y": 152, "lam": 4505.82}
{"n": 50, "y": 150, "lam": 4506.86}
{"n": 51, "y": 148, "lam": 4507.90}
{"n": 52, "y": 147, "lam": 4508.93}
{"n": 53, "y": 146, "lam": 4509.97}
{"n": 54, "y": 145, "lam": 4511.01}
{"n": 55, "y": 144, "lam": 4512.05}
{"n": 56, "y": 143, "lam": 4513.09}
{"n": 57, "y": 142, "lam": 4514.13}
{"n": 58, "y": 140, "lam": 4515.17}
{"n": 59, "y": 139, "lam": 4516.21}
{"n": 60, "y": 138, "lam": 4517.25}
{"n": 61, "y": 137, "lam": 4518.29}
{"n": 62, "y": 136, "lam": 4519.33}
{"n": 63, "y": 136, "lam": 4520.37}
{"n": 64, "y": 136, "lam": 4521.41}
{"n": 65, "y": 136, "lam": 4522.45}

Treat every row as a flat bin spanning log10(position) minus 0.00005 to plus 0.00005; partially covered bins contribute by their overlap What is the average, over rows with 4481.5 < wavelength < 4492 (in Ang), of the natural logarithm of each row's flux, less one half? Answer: 4.42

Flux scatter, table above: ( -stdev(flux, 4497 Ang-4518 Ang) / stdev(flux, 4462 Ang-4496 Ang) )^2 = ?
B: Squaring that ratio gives 1.0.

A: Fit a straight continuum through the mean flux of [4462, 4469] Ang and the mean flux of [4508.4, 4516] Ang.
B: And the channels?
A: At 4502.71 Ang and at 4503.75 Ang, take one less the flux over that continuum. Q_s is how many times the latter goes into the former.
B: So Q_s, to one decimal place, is 1.0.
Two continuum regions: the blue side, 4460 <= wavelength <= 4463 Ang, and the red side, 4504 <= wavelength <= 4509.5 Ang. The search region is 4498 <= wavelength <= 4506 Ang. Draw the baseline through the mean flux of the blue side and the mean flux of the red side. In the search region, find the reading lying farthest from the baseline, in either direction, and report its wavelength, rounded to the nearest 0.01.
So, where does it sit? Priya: 4502.71 Ang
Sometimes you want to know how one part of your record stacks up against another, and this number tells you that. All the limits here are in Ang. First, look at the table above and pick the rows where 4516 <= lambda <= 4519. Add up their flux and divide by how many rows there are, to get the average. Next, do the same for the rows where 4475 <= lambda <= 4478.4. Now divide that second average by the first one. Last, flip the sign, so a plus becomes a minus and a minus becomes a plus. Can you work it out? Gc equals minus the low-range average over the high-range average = -0.99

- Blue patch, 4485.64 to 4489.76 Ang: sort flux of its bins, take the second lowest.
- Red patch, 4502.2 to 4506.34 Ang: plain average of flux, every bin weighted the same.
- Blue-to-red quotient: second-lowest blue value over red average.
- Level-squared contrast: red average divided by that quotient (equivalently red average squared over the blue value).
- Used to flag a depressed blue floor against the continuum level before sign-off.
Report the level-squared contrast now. 175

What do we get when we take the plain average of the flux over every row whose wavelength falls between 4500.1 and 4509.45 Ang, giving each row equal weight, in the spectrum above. 151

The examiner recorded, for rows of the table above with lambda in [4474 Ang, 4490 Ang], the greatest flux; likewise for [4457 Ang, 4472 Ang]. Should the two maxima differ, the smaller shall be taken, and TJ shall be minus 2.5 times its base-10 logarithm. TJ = -5.32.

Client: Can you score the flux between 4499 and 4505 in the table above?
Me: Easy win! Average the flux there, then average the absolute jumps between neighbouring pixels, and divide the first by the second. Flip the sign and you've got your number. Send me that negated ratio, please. -84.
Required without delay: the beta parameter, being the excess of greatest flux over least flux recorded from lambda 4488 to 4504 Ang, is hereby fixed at 25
